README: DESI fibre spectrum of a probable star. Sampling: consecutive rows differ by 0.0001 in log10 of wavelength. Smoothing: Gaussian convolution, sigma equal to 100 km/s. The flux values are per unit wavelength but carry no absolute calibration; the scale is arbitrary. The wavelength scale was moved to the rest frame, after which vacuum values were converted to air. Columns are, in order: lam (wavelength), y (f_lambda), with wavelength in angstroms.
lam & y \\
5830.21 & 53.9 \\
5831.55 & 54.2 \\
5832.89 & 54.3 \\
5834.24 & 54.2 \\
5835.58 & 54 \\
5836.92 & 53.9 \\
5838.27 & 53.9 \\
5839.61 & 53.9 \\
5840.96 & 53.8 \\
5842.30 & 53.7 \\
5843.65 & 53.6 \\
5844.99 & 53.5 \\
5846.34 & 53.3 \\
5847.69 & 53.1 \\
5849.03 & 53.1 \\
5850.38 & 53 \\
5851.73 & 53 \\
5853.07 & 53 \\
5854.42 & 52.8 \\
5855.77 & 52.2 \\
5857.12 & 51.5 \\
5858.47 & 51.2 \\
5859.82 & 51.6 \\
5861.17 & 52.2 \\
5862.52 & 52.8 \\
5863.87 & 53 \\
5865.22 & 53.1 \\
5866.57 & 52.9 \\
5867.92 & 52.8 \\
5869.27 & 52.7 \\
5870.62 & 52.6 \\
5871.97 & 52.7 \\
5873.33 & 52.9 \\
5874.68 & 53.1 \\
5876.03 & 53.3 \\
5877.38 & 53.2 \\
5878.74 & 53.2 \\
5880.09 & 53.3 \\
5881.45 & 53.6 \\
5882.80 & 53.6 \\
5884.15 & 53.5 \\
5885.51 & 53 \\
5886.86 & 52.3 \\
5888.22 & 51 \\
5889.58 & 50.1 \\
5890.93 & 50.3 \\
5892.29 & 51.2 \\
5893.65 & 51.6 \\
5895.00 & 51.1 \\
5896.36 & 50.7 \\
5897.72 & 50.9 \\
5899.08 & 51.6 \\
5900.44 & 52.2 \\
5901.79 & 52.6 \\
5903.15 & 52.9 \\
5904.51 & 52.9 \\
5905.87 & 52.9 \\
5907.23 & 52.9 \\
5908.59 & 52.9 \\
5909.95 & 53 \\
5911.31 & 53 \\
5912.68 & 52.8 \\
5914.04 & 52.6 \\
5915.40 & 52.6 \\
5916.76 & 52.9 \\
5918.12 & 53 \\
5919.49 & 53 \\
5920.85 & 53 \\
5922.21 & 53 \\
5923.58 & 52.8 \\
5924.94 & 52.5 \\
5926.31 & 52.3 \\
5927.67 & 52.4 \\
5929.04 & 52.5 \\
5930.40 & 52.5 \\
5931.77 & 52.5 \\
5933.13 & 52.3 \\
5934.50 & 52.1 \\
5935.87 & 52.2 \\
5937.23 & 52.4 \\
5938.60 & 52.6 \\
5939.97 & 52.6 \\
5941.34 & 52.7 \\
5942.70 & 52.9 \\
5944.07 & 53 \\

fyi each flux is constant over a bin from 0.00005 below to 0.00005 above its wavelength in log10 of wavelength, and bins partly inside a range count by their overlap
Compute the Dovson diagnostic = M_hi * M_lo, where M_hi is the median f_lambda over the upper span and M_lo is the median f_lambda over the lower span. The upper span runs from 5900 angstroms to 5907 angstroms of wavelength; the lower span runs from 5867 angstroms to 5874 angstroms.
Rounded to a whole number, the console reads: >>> 2788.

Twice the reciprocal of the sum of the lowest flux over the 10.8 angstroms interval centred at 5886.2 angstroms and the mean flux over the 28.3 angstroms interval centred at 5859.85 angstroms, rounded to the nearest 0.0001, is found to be 0.0195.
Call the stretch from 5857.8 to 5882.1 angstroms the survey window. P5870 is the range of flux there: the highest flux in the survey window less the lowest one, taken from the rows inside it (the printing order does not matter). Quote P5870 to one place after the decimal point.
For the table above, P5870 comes 2.4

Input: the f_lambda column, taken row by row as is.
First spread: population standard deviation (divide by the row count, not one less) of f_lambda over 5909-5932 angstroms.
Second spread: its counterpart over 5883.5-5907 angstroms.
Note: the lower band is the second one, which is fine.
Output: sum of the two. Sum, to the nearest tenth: 1.3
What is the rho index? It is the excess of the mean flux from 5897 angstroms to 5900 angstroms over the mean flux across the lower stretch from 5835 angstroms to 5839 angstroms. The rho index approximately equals -2.7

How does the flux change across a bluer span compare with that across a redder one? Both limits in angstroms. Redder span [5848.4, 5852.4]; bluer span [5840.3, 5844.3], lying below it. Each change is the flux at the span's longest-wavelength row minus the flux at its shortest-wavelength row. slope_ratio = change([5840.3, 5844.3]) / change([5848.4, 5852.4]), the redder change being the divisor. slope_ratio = 2.0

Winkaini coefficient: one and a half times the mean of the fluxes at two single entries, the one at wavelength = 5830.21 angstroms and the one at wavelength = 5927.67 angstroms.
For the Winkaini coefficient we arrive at 79.7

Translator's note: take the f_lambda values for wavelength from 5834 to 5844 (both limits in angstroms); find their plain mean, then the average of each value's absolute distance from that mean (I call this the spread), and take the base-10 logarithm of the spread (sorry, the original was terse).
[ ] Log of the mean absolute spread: -0.88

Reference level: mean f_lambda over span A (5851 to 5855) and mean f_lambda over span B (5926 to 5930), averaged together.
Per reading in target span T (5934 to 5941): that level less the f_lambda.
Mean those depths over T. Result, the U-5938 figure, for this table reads 0.3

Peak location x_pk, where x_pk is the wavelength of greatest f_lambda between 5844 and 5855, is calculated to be 5844.99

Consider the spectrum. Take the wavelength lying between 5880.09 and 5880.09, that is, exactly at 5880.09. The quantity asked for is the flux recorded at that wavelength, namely 53.3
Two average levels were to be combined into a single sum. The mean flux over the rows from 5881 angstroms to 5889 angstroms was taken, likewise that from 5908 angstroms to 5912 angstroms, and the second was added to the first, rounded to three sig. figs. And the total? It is 106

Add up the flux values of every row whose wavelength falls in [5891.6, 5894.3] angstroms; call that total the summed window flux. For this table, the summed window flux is 103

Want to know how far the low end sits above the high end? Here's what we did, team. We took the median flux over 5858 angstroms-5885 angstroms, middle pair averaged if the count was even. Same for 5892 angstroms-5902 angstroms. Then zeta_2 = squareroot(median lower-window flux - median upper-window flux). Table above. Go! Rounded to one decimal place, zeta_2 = 1.2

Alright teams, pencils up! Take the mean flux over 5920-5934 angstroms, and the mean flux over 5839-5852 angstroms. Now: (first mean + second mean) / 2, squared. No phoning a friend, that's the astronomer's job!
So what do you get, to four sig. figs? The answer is 2808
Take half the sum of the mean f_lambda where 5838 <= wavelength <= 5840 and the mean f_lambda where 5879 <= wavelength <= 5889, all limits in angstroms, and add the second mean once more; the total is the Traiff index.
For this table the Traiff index 106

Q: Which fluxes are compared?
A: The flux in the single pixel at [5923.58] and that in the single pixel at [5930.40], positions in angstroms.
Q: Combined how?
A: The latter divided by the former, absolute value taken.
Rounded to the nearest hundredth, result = 0.99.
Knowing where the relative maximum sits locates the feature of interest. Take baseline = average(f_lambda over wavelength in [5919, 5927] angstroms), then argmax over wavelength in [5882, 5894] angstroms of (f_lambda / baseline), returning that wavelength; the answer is 5882.80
